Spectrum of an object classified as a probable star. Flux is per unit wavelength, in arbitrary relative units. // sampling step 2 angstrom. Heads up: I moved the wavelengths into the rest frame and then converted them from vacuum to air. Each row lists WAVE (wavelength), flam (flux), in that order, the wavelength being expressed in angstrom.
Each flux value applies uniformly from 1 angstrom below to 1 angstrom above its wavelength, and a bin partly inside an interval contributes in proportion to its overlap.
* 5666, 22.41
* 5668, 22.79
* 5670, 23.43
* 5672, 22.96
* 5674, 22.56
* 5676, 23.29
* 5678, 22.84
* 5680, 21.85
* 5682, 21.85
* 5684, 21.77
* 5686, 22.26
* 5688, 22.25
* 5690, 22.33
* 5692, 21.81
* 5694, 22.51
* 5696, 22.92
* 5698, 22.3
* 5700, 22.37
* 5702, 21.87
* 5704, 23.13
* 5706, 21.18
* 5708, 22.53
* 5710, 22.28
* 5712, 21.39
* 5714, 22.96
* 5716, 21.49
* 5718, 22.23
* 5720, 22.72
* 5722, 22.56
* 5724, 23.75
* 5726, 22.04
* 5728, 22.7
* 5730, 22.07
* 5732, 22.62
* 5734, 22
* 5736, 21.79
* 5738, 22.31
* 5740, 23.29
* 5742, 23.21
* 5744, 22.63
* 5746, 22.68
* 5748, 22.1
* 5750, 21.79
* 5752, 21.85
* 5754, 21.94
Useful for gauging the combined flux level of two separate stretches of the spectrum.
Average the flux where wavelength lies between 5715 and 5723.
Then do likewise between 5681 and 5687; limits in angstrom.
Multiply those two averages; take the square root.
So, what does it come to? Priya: 22.1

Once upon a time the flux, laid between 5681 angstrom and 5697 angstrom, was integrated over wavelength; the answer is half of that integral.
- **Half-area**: 178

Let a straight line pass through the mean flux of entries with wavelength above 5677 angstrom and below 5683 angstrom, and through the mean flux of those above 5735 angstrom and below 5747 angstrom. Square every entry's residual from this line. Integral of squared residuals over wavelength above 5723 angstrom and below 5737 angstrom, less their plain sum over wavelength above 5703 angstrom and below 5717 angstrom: 2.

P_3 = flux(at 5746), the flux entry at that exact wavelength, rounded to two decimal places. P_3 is 22.68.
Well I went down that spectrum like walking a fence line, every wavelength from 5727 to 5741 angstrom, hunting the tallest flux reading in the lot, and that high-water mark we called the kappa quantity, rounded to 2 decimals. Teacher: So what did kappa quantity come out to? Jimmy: 23.29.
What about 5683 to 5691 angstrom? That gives 22.33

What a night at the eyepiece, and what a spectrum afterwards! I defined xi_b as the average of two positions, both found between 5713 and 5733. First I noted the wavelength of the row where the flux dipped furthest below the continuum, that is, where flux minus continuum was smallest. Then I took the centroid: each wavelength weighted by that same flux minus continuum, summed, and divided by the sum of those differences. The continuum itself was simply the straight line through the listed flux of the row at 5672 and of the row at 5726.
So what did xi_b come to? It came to 5720.5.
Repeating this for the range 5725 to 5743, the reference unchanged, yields 5736.7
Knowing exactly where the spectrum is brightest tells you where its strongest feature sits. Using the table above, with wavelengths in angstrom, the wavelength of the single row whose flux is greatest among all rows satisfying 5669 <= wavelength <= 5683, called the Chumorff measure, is 5670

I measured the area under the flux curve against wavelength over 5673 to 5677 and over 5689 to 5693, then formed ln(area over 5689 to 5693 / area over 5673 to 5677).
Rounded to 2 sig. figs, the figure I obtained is -0.038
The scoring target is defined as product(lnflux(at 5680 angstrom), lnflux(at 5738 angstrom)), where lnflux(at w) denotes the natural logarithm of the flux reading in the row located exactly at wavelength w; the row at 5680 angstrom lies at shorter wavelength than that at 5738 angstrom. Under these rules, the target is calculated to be 9.58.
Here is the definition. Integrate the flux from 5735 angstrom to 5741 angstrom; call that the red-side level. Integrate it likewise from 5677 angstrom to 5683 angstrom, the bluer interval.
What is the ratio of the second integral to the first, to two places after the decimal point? 0.99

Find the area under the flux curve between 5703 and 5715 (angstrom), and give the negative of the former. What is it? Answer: -267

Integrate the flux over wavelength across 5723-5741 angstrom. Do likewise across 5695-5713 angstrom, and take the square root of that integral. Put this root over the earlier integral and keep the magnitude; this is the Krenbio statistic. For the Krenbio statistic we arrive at 0.0494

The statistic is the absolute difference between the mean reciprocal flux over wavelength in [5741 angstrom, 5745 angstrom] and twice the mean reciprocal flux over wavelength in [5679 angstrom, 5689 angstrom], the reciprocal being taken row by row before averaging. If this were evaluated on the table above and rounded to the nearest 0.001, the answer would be 0.047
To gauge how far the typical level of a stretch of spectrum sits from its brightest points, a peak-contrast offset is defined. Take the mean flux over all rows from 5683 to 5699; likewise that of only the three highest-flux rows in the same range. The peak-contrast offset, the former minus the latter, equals -0.32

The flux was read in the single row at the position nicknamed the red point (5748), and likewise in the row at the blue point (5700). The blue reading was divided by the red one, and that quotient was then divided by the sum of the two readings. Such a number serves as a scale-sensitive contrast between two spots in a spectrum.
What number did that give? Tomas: 0.0228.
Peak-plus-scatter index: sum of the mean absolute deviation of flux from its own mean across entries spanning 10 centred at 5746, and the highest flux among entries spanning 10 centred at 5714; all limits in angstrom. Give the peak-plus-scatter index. 23.4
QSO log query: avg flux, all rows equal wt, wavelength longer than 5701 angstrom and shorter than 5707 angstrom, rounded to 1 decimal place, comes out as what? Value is 22.1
